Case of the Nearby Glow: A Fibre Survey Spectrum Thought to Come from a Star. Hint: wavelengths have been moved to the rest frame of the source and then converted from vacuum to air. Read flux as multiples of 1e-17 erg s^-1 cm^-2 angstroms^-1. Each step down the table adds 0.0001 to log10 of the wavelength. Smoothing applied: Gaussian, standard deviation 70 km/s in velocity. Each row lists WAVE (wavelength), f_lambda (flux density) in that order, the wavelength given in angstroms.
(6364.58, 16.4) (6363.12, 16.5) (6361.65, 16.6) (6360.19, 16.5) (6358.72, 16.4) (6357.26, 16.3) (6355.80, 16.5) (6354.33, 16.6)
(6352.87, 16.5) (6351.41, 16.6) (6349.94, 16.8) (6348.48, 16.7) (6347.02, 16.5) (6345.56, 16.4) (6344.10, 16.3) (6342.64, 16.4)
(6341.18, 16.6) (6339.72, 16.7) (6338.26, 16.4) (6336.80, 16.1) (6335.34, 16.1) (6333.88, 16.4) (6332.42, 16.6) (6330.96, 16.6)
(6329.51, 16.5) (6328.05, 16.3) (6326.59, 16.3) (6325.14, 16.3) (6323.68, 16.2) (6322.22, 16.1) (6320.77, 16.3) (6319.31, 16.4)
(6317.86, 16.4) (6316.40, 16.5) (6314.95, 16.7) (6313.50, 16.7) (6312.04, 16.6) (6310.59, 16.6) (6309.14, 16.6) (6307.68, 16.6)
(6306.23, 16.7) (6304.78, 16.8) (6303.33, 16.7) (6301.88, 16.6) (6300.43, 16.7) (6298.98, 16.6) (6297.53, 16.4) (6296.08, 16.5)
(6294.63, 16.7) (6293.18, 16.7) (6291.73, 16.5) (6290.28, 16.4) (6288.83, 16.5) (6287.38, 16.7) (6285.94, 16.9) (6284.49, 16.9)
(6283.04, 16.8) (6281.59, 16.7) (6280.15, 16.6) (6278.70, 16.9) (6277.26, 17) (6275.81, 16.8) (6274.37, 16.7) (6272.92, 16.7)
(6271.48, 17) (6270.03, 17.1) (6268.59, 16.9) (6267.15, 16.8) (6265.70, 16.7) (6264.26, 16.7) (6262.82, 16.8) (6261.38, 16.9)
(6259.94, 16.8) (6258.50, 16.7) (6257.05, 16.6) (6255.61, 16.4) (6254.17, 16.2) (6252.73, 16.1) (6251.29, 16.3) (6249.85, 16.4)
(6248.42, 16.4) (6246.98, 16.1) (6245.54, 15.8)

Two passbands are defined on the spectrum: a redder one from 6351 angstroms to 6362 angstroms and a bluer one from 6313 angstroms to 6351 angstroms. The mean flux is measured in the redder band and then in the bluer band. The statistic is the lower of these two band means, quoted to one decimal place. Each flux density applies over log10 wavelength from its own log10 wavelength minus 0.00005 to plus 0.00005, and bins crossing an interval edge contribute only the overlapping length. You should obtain 16.4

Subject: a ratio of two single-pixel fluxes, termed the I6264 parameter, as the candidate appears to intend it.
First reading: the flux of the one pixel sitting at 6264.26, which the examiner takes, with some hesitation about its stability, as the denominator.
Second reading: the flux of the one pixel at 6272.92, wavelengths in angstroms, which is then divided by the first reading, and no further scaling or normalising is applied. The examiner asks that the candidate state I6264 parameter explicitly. 1.00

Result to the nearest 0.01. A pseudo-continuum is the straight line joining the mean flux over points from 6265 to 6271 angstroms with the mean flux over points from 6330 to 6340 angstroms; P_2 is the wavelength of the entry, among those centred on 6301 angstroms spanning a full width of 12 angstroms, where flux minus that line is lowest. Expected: 6297.53 angstroms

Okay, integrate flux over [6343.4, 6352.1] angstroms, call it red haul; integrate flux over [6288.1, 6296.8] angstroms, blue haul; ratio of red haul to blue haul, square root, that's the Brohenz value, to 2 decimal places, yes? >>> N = 1.00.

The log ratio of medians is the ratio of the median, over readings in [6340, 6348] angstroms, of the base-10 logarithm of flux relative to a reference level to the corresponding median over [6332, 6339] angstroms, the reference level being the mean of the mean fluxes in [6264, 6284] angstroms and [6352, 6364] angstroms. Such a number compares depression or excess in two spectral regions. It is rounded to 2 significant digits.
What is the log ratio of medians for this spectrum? 1.0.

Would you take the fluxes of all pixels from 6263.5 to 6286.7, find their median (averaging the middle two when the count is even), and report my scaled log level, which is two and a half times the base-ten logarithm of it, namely 3.063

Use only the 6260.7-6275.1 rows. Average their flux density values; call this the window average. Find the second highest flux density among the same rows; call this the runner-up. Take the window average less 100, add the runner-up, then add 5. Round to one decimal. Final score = -61.2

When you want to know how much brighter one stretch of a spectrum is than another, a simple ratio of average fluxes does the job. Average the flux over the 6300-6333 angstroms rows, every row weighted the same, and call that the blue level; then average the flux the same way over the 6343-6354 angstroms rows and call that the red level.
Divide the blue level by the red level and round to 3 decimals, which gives 0.998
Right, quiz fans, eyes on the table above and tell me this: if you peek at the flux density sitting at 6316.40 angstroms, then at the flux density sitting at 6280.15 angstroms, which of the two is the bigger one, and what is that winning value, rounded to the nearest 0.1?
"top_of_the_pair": 16.6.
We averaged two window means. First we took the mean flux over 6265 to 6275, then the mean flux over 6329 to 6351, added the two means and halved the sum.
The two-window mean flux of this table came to 16.7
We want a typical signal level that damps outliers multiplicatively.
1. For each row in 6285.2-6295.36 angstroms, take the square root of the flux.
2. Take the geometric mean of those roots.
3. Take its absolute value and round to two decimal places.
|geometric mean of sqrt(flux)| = 4.08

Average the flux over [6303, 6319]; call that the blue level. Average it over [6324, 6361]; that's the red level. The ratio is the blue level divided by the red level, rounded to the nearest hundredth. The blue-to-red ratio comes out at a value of 1.01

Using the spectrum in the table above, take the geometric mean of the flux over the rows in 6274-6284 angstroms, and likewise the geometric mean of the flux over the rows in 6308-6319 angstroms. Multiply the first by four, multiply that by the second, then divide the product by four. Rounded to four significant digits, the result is 278.4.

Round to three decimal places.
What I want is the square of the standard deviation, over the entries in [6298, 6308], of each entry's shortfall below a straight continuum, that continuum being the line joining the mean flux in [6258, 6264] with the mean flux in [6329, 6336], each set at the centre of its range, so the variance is 0.006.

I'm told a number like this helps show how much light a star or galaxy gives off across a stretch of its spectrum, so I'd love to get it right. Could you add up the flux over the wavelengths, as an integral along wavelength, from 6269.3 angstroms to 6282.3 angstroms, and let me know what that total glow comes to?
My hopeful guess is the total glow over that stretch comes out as 218.9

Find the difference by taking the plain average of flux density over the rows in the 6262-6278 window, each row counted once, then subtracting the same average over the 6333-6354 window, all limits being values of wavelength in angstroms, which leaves 0.37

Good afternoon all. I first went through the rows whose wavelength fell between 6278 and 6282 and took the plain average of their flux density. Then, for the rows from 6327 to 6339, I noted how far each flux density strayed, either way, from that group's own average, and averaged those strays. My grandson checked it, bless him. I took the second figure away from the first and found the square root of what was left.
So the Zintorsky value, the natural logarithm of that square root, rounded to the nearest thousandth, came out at 1.404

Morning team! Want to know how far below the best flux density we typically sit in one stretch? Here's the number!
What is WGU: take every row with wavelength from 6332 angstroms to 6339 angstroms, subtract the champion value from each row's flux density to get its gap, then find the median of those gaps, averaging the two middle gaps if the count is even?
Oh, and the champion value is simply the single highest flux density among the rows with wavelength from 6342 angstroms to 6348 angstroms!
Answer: -0.1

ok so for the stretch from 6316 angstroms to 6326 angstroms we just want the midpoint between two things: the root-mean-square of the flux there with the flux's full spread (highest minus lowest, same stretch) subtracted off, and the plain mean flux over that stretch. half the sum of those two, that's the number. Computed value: 16.1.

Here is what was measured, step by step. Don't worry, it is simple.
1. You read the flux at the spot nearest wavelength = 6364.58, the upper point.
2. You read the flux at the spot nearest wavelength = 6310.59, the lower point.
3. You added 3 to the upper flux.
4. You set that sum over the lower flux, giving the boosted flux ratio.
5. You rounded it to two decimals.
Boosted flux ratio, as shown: 1.17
